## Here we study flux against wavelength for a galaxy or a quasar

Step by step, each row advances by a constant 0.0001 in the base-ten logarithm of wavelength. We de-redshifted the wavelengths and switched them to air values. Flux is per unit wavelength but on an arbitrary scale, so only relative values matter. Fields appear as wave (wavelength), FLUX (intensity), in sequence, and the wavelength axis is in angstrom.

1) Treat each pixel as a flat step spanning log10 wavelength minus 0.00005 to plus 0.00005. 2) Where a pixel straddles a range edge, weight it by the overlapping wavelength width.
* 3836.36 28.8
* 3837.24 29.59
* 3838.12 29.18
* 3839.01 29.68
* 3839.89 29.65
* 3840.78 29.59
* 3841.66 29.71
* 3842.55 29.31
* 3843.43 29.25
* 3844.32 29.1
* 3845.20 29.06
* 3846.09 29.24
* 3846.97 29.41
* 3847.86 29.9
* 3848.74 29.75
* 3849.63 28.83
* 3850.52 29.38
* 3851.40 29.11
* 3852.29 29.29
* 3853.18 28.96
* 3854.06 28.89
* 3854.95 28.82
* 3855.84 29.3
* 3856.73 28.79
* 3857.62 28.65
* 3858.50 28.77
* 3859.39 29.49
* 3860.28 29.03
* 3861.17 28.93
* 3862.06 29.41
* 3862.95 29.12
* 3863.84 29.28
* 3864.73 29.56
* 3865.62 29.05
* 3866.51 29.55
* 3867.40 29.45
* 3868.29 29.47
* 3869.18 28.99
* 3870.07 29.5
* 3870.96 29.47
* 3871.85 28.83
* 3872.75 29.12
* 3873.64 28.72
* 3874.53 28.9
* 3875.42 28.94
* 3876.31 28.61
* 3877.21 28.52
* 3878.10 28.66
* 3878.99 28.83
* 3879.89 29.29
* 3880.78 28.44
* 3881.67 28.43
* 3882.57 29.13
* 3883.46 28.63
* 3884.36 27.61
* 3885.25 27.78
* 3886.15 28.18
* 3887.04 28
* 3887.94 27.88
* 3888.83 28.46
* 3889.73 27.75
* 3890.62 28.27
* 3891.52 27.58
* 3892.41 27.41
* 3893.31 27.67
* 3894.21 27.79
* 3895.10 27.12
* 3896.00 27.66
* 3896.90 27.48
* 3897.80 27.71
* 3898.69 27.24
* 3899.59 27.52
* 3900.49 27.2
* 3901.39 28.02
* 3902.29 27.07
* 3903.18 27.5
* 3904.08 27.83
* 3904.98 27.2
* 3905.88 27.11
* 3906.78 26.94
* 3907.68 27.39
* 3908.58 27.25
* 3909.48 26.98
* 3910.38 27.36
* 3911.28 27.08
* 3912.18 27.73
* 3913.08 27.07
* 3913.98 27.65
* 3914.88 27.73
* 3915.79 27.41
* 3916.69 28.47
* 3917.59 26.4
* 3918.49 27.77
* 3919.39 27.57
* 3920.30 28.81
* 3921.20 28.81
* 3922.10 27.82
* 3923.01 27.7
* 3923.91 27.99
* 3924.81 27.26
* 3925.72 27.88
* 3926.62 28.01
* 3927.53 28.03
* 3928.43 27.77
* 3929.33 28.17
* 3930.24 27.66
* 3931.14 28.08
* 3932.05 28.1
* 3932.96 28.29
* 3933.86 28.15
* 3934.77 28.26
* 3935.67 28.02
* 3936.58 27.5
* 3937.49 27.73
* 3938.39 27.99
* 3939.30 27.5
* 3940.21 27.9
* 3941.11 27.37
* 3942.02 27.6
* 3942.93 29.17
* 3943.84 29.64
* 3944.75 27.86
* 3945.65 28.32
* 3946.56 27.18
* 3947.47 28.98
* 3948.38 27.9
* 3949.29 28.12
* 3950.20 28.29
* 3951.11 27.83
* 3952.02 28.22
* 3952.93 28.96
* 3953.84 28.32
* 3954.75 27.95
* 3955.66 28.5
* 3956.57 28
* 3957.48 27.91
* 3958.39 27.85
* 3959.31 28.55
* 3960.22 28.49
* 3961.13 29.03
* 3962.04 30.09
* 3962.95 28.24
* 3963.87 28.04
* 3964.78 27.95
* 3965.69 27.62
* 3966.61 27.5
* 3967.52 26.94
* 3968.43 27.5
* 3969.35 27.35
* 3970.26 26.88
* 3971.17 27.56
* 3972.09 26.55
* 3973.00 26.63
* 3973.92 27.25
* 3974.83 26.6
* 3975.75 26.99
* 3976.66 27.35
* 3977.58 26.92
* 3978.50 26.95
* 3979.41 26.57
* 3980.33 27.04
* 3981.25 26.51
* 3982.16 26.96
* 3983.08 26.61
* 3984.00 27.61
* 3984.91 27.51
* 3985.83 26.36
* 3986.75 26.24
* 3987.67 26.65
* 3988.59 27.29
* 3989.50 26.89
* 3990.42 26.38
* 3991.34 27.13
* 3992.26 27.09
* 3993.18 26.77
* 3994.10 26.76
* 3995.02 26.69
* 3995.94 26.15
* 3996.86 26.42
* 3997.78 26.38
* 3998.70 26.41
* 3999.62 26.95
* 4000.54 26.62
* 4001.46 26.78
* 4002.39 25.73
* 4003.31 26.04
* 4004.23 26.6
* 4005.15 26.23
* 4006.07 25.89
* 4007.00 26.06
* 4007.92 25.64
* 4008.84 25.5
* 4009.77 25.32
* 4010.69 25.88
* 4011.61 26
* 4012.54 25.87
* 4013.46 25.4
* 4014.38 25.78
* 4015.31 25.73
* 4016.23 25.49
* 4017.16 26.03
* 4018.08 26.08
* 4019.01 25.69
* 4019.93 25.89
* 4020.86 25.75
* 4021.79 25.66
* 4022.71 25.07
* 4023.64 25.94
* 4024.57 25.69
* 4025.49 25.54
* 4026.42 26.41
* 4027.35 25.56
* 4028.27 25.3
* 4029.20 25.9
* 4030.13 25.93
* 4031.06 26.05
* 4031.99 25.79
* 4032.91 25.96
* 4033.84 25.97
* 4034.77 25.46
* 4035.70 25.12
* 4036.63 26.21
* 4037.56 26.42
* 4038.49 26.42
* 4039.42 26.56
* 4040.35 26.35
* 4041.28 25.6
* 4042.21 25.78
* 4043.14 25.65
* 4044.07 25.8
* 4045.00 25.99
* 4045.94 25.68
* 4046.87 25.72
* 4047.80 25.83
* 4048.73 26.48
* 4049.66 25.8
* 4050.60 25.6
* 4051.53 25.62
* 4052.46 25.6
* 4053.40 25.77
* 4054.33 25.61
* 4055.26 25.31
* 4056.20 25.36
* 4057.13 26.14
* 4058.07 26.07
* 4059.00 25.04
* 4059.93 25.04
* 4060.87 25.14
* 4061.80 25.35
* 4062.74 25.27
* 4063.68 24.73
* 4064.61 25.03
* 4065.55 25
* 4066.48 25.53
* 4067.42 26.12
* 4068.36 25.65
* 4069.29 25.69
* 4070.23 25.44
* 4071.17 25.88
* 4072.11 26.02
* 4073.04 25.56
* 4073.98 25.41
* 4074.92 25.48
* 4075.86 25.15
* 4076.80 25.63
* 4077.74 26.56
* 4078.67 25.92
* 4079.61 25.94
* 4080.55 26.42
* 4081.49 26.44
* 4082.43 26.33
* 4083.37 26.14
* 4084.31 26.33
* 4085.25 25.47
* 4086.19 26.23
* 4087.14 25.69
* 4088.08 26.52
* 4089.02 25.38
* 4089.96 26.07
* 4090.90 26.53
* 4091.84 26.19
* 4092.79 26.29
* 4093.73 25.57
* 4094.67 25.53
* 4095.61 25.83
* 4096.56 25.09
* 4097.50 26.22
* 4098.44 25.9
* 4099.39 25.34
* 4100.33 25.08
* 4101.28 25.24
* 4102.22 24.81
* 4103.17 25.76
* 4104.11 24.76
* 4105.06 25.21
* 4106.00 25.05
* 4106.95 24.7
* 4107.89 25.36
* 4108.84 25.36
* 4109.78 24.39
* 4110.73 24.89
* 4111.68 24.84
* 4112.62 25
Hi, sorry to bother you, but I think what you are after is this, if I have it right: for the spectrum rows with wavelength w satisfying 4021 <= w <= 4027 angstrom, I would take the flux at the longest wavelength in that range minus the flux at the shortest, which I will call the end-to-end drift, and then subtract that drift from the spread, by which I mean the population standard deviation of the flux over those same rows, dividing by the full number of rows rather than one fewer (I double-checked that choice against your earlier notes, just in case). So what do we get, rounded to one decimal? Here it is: -0.3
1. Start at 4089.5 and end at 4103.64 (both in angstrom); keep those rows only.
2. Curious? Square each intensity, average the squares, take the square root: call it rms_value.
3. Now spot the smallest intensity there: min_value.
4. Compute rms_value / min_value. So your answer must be 1.036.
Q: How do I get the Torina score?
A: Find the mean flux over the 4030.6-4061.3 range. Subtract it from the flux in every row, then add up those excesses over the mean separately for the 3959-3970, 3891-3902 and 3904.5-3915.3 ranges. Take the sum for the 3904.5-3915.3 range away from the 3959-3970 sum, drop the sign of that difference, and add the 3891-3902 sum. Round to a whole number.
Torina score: 31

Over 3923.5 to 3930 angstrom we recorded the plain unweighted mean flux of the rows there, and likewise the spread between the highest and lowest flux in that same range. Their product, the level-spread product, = 25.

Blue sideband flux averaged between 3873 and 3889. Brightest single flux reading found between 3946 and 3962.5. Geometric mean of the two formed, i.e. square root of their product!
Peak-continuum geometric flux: 29.3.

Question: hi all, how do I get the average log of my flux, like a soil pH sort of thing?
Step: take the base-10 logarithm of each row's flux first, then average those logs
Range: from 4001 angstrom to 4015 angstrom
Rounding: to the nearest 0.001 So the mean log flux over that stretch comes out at 1.413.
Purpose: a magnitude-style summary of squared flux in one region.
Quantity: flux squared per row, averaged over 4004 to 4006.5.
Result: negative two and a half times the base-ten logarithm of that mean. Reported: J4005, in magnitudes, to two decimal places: -7.09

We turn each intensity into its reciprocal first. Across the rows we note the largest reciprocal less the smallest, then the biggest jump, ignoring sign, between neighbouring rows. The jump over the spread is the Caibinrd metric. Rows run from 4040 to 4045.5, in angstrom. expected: 1.00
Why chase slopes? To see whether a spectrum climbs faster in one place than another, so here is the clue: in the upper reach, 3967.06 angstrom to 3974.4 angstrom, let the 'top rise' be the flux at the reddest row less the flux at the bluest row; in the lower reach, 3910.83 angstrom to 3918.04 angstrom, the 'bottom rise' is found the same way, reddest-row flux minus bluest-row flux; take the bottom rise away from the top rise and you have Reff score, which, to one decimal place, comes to 1.0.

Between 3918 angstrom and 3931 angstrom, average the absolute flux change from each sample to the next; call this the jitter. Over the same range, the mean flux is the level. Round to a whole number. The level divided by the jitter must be 66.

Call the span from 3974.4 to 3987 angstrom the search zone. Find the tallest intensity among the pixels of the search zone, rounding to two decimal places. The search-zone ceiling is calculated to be 27.61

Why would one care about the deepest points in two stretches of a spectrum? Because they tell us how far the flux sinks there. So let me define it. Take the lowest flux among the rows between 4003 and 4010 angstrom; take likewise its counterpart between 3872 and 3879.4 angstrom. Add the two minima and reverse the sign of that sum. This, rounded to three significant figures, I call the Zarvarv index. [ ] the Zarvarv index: -53.8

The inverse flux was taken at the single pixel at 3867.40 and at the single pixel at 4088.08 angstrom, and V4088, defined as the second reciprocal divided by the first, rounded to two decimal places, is 1.11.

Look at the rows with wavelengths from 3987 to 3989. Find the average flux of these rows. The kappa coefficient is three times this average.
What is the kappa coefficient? 81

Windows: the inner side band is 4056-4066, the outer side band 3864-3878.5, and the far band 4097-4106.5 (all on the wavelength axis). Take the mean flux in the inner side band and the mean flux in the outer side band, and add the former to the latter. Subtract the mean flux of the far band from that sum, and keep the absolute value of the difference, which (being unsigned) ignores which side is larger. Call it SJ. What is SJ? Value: 29.0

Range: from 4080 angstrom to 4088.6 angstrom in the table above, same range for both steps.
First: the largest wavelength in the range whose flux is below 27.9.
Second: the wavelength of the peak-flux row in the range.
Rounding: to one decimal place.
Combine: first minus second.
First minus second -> 0.0 angstrom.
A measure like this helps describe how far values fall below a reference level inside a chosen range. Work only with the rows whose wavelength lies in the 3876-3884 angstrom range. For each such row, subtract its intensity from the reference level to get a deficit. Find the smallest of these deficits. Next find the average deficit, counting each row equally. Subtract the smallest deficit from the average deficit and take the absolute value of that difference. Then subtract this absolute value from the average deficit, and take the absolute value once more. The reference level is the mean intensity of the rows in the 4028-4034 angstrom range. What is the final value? 3.4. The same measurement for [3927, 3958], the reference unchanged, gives 3.8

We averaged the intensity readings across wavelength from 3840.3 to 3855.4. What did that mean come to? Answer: 29.3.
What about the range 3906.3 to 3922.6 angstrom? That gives 27.6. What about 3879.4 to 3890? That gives 28.3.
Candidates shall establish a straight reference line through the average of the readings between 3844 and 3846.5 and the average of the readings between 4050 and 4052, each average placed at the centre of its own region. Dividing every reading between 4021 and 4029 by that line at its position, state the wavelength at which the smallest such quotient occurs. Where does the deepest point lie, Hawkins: 4022.71 angstrom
